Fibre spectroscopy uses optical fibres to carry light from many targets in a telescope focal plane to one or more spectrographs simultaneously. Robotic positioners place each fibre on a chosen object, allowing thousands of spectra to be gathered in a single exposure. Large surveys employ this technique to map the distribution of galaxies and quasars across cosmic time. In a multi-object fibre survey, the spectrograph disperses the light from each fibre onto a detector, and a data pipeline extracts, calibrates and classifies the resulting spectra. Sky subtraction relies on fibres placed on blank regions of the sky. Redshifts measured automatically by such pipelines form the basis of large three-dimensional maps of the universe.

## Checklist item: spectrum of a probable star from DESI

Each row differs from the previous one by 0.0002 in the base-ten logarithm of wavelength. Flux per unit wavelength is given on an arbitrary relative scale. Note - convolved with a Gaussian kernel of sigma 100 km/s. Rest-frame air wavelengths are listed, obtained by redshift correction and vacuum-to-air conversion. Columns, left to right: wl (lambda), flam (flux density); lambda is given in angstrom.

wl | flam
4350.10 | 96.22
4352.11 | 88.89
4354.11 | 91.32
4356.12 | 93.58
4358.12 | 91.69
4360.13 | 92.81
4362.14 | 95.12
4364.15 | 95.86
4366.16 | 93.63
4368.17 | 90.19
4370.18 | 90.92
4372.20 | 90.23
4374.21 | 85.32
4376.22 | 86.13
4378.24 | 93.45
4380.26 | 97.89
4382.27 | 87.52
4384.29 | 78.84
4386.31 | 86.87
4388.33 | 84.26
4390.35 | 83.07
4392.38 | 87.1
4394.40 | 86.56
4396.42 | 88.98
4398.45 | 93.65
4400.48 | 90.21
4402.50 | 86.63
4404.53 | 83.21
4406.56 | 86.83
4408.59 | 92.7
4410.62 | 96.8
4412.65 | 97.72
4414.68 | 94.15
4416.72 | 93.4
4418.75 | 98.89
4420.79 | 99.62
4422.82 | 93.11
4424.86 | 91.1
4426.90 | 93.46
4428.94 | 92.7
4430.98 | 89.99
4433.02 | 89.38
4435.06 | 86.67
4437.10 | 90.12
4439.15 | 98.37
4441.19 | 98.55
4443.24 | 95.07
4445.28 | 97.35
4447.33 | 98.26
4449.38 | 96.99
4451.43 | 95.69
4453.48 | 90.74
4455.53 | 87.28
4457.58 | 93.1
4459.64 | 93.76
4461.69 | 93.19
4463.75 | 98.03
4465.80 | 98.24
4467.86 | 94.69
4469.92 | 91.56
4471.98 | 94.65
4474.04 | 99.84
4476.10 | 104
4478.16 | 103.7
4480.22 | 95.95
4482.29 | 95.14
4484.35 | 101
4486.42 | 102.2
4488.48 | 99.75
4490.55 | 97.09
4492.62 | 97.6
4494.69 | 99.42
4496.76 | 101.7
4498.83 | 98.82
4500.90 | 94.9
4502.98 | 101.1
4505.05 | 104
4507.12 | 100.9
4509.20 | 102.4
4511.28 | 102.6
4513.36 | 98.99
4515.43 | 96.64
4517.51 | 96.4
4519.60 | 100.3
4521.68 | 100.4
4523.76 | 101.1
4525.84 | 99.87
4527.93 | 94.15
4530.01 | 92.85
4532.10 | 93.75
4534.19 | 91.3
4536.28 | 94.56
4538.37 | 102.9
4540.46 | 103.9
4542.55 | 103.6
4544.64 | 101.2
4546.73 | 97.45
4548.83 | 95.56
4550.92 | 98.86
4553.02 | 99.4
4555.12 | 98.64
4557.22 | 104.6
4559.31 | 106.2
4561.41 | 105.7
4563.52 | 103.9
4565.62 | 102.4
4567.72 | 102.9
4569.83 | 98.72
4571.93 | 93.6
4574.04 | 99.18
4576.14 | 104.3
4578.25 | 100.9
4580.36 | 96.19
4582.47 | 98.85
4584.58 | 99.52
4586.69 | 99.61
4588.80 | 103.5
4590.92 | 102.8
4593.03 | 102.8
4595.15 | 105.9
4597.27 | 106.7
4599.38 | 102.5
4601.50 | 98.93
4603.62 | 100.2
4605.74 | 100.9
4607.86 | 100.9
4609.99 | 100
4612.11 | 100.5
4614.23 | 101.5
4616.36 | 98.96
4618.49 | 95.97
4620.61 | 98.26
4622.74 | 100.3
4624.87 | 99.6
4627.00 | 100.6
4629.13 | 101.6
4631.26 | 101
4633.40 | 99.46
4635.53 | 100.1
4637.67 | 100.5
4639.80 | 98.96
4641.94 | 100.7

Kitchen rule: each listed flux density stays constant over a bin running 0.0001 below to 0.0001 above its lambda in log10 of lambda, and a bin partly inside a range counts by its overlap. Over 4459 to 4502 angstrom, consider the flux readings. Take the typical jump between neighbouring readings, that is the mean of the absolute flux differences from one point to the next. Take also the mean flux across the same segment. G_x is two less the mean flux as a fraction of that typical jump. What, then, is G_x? -32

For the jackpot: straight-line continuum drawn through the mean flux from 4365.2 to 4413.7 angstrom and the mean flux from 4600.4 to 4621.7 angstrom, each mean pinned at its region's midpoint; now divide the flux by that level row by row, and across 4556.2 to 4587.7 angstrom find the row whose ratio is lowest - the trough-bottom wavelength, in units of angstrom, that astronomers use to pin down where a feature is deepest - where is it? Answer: 4571.93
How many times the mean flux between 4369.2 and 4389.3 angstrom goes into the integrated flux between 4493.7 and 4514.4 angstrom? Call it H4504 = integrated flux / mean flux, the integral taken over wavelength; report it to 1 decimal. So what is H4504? 23.6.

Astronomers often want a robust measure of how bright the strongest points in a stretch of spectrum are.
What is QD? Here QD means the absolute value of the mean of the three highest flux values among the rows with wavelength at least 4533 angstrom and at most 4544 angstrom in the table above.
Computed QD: 103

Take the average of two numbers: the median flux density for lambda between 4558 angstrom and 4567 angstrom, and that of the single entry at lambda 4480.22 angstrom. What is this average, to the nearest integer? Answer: 100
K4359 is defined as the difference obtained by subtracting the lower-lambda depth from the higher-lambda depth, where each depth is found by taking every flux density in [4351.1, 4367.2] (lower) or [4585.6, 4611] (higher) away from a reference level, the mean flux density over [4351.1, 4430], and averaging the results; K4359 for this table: -9.2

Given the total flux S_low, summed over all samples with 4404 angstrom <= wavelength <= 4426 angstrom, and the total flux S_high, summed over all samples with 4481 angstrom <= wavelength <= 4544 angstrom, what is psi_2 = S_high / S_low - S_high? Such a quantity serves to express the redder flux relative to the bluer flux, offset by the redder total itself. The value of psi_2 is -2966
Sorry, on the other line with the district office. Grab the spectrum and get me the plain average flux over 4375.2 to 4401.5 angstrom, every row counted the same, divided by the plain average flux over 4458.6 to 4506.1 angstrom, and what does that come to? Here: 0.90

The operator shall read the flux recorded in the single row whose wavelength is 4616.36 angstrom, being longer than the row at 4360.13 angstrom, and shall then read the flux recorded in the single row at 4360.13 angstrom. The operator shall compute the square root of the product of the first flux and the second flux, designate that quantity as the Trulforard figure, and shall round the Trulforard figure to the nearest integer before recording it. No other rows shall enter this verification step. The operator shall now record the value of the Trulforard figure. 96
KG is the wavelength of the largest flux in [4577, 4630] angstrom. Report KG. 4597.27 angstrom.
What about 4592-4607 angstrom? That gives 4597.27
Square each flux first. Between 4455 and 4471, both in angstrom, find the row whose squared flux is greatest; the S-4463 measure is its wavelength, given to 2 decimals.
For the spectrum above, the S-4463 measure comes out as 4465.80 angstrom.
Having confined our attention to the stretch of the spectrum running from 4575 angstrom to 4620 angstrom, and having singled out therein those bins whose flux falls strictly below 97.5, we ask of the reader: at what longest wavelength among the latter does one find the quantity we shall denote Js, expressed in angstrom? 4618.49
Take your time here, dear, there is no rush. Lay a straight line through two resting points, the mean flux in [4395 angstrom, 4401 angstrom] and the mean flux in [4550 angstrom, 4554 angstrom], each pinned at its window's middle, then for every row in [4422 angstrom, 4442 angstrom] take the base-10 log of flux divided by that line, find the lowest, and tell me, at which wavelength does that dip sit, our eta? 4435.06 angstrom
